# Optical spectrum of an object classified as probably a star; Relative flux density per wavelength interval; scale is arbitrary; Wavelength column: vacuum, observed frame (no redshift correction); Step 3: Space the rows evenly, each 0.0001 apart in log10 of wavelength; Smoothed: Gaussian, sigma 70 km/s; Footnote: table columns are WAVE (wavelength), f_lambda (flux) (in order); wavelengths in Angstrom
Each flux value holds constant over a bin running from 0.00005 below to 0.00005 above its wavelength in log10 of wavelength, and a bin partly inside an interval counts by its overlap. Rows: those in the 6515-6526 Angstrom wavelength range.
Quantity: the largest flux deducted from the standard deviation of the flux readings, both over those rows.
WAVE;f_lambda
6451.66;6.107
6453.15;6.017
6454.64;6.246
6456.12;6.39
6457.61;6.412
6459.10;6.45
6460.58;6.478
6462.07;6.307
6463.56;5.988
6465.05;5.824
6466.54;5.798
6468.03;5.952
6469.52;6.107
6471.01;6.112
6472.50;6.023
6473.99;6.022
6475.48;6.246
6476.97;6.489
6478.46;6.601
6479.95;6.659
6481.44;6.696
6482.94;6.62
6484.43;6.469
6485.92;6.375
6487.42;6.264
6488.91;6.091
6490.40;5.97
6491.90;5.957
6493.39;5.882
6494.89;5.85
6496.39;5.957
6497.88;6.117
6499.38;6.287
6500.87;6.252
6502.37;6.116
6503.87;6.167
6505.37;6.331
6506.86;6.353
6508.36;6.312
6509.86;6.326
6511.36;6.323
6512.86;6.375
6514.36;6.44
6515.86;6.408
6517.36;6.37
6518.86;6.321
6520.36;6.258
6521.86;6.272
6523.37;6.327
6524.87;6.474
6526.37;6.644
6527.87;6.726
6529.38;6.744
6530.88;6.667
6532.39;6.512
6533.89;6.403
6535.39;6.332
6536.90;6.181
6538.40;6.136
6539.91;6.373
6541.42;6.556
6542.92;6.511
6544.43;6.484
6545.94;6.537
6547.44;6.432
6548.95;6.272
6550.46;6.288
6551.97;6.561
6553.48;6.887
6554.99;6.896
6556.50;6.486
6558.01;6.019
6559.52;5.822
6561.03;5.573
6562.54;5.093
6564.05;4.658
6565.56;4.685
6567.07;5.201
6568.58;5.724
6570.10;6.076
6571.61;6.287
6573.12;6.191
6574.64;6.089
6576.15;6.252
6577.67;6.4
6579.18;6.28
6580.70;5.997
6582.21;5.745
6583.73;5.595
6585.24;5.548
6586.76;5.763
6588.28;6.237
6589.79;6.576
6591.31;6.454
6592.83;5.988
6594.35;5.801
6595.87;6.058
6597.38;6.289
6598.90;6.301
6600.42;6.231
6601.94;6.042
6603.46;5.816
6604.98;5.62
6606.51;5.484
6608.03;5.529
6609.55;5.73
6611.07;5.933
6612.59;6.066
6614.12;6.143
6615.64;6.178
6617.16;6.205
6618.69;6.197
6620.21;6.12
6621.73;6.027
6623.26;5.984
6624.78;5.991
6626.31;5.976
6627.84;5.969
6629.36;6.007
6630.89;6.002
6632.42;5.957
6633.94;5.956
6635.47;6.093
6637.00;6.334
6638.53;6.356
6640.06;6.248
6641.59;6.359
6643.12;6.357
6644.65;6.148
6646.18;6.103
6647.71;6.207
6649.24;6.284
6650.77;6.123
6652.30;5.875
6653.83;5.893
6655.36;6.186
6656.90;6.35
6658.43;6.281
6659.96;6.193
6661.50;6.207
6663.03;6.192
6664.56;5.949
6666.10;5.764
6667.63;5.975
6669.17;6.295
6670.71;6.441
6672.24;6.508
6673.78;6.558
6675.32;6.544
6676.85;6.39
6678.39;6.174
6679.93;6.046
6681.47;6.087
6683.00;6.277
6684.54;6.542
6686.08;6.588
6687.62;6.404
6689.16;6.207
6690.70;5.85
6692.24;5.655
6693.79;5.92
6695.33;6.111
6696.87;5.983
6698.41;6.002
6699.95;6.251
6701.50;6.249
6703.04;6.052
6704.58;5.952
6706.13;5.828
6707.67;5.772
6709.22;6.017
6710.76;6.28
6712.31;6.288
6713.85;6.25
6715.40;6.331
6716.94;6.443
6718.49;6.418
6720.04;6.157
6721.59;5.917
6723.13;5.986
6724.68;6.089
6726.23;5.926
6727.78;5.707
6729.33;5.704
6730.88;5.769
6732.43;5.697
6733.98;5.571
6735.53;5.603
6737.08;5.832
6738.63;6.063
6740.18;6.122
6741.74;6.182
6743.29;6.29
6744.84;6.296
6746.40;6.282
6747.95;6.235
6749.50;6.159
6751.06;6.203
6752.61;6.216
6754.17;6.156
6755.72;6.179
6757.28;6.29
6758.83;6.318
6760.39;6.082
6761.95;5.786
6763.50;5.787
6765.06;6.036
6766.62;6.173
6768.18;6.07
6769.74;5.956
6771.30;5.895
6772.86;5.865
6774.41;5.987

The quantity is -6.40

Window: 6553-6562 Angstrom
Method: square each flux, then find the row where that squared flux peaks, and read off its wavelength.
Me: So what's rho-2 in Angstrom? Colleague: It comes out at 6554.99 Angstrom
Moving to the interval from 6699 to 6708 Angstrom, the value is 6699.95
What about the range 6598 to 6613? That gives 6598.90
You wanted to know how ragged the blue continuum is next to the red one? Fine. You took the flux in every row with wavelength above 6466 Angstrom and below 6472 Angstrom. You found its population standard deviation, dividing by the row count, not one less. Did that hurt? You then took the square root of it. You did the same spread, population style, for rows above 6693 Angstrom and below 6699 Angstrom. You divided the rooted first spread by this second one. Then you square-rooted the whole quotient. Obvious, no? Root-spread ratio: 2.3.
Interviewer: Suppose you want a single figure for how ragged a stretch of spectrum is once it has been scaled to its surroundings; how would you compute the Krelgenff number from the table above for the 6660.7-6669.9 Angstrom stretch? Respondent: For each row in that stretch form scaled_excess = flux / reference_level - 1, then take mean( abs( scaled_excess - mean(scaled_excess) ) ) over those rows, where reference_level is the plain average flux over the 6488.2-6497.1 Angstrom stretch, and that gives 0.0282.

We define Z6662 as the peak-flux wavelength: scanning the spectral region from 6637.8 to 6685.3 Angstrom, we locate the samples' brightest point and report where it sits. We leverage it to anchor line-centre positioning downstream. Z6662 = 6673.78 Angstrom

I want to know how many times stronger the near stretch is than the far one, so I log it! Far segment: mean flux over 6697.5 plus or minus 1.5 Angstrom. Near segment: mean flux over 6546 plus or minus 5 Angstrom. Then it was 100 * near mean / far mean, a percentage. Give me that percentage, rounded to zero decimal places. 107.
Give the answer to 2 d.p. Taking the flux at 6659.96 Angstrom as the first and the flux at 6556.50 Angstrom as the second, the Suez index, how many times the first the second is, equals 1.05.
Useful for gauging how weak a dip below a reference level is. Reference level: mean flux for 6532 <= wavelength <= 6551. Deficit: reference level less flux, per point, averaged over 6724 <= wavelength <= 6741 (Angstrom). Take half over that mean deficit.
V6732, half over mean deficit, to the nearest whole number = 1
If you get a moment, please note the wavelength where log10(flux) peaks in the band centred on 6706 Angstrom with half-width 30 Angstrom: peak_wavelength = 6686.08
